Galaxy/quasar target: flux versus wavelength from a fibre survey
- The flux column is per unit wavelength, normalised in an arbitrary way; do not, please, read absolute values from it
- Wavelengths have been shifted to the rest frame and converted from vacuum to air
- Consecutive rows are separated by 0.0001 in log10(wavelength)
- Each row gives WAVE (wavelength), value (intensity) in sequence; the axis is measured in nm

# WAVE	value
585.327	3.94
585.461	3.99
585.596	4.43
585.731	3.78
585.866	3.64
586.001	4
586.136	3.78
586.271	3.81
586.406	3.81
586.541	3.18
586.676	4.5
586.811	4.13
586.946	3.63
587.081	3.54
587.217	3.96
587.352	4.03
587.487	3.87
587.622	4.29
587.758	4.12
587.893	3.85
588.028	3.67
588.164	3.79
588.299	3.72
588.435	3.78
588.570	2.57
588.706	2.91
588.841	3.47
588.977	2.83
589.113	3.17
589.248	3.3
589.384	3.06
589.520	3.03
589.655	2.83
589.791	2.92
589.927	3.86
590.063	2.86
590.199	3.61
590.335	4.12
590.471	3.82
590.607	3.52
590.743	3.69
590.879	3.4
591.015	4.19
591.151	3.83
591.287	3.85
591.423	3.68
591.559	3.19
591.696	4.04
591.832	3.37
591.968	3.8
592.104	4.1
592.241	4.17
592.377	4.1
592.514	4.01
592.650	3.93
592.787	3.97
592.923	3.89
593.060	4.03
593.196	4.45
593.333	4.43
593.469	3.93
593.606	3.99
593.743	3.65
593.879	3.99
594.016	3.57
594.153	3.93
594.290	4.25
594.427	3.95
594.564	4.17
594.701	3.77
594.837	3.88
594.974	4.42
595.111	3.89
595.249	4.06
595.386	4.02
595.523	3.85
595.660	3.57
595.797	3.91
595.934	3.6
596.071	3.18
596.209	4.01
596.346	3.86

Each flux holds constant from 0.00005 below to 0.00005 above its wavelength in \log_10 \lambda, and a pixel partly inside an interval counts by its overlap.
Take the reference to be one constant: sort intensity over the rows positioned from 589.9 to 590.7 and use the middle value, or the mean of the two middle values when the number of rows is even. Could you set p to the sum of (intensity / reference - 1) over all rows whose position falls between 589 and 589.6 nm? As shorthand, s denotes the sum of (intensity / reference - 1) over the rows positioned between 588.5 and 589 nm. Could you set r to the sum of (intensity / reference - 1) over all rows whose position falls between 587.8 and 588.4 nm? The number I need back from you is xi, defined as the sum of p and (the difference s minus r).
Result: -1.49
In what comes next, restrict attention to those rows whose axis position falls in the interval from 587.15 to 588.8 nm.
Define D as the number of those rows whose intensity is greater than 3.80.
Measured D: 6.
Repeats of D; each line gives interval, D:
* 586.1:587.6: 7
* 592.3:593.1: 6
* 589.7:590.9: 3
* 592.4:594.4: 12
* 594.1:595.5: 9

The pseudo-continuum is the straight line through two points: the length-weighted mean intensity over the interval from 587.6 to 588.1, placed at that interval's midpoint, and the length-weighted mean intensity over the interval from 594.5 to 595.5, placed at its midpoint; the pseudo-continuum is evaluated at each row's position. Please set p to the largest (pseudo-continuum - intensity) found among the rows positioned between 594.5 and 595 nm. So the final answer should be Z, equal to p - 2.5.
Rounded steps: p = 0.2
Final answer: -2.25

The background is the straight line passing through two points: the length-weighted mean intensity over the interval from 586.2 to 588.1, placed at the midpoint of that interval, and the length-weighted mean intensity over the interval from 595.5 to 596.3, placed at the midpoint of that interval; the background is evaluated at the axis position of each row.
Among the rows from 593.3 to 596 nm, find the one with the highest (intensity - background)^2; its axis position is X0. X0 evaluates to 594.974 nm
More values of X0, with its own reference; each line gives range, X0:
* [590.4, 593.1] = 591.559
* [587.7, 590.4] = 588.570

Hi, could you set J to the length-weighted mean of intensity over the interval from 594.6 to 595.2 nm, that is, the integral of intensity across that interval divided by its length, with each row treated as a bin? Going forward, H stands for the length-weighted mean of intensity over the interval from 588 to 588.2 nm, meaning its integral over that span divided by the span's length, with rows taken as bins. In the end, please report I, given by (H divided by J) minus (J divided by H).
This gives -0.15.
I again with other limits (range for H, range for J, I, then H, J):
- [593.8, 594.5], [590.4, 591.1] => 0.11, 3.93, 3.73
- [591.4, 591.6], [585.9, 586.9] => -0.25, 3.42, 3.87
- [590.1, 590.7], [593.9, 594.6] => -0.13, 3.72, 3.96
